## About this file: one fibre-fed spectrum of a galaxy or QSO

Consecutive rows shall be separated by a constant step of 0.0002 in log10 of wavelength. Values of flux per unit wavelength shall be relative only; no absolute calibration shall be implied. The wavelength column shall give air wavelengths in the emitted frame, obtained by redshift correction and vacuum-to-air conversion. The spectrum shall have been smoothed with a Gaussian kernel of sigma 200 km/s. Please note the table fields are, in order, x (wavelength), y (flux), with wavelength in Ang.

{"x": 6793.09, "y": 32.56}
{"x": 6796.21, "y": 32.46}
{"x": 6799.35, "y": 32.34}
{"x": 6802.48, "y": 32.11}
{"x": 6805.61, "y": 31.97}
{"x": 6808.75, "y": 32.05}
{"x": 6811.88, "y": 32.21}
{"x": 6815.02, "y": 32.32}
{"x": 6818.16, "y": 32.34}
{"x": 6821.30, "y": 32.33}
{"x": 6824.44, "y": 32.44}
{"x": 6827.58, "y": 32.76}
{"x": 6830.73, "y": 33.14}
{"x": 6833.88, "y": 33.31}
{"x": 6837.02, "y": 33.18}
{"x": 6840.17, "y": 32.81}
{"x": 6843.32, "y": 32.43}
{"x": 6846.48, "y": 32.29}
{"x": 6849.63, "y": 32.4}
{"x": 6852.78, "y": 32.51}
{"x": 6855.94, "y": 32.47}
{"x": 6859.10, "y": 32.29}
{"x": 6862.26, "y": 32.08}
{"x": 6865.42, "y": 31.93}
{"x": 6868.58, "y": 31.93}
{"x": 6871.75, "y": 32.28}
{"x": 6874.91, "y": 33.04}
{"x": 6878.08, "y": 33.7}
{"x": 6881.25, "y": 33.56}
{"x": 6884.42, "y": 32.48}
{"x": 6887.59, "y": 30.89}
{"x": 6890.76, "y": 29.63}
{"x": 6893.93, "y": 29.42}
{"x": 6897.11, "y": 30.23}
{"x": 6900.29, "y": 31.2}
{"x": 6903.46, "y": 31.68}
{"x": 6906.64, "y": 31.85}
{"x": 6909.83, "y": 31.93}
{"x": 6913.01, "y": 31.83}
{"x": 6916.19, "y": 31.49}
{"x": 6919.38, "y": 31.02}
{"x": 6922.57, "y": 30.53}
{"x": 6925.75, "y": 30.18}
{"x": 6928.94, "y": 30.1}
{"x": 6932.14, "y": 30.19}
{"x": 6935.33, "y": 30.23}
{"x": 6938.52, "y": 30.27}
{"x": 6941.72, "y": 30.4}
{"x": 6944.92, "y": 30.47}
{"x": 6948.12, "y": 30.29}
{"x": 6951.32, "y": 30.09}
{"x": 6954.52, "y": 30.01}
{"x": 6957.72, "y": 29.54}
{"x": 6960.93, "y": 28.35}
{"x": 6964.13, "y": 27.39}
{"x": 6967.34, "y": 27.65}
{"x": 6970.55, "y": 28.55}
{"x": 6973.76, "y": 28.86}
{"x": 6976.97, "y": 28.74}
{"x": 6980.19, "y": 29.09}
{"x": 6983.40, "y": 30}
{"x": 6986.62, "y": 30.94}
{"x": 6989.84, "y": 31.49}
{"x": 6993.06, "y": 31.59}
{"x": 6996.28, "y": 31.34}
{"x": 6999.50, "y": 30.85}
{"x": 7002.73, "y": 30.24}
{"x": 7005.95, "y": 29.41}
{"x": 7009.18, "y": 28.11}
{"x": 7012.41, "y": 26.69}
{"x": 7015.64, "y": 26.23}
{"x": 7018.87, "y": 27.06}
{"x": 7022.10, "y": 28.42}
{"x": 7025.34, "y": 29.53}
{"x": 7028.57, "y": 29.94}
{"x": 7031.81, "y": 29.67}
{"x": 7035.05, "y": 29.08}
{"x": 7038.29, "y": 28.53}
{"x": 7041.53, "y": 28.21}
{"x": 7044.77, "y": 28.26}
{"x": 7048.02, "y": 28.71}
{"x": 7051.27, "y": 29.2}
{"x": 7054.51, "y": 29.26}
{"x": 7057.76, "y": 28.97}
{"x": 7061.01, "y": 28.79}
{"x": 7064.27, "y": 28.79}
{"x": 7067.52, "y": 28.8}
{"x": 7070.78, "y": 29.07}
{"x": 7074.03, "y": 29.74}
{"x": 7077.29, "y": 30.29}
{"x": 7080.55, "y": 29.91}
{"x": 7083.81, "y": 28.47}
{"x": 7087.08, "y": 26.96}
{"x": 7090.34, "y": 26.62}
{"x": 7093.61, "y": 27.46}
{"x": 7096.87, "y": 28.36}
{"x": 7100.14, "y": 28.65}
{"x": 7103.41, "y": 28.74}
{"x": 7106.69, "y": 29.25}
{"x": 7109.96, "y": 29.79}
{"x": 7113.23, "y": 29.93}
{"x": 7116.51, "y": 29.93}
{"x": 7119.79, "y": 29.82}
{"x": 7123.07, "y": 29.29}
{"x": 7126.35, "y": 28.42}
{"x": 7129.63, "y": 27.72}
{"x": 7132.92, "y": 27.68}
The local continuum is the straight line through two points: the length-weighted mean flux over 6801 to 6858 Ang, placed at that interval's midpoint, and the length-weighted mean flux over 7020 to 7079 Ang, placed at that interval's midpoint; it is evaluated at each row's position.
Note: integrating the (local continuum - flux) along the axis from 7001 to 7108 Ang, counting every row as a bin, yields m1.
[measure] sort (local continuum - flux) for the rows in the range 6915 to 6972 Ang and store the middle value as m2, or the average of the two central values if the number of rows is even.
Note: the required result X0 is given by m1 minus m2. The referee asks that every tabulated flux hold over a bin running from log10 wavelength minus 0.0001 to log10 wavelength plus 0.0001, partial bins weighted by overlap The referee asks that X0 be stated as 35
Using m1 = 35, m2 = 0.58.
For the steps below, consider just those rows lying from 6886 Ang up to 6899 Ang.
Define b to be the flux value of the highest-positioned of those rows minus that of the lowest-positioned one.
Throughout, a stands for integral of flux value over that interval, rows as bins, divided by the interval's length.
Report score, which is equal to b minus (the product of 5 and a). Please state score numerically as -151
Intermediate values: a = 30.1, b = -0.7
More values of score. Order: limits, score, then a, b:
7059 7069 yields -144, 28.8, 0.0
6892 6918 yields -154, 31.2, 2.1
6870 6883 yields -164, 33.1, 1.3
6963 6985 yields -141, 28.6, 2.6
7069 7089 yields -147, 29.0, -2.1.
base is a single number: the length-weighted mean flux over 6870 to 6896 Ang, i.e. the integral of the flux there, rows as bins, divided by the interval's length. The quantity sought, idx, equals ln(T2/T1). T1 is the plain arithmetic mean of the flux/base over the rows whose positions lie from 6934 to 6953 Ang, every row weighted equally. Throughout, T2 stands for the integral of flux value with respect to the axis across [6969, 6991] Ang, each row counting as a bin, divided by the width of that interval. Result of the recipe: 3.44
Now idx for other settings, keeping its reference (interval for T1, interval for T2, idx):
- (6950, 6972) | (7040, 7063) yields 3.46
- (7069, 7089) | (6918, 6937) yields 3.50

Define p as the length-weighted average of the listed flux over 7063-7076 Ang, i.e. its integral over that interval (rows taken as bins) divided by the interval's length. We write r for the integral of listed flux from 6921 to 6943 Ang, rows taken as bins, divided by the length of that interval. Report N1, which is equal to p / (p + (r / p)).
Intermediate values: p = 29.2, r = 30.3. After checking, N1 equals 0.966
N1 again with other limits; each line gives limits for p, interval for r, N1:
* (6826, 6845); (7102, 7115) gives 0.974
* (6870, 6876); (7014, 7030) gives 0.974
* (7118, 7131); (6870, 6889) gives 0.962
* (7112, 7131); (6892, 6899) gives 0.966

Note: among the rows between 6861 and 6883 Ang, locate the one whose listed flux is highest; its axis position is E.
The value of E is 6878.08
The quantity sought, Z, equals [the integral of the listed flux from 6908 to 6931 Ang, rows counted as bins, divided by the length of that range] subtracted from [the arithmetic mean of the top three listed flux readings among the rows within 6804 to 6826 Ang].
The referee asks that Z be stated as 1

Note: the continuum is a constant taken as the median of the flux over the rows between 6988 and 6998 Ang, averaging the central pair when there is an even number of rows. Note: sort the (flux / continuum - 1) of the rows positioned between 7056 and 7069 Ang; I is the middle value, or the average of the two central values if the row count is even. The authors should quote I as -0.09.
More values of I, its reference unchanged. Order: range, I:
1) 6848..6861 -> 0.03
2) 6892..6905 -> -0.02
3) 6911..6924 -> -0.01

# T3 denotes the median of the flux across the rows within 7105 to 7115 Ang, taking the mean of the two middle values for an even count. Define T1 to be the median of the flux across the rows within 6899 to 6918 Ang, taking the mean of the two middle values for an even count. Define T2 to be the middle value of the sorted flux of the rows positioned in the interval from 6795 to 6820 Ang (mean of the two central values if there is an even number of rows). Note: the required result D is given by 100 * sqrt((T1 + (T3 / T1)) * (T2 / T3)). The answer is 595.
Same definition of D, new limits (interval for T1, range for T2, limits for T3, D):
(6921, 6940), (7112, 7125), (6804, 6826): 538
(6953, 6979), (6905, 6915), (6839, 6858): 541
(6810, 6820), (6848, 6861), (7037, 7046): 617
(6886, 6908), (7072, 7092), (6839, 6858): 535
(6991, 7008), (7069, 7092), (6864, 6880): 536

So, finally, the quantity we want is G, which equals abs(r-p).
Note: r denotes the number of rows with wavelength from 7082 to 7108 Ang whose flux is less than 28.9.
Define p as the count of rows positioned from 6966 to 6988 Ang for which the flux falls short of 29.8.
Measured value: 2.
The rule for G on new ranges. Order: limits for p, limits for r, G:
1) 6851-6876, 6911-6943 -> 0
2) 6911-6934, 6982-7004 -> 0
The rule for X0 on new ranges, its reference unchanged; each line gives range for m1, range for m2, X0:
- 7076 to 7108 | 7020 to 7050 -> -2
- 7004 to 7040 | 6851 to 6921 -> 38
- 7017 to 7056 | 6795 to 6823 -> 17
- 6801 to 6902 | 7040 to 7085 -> -2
